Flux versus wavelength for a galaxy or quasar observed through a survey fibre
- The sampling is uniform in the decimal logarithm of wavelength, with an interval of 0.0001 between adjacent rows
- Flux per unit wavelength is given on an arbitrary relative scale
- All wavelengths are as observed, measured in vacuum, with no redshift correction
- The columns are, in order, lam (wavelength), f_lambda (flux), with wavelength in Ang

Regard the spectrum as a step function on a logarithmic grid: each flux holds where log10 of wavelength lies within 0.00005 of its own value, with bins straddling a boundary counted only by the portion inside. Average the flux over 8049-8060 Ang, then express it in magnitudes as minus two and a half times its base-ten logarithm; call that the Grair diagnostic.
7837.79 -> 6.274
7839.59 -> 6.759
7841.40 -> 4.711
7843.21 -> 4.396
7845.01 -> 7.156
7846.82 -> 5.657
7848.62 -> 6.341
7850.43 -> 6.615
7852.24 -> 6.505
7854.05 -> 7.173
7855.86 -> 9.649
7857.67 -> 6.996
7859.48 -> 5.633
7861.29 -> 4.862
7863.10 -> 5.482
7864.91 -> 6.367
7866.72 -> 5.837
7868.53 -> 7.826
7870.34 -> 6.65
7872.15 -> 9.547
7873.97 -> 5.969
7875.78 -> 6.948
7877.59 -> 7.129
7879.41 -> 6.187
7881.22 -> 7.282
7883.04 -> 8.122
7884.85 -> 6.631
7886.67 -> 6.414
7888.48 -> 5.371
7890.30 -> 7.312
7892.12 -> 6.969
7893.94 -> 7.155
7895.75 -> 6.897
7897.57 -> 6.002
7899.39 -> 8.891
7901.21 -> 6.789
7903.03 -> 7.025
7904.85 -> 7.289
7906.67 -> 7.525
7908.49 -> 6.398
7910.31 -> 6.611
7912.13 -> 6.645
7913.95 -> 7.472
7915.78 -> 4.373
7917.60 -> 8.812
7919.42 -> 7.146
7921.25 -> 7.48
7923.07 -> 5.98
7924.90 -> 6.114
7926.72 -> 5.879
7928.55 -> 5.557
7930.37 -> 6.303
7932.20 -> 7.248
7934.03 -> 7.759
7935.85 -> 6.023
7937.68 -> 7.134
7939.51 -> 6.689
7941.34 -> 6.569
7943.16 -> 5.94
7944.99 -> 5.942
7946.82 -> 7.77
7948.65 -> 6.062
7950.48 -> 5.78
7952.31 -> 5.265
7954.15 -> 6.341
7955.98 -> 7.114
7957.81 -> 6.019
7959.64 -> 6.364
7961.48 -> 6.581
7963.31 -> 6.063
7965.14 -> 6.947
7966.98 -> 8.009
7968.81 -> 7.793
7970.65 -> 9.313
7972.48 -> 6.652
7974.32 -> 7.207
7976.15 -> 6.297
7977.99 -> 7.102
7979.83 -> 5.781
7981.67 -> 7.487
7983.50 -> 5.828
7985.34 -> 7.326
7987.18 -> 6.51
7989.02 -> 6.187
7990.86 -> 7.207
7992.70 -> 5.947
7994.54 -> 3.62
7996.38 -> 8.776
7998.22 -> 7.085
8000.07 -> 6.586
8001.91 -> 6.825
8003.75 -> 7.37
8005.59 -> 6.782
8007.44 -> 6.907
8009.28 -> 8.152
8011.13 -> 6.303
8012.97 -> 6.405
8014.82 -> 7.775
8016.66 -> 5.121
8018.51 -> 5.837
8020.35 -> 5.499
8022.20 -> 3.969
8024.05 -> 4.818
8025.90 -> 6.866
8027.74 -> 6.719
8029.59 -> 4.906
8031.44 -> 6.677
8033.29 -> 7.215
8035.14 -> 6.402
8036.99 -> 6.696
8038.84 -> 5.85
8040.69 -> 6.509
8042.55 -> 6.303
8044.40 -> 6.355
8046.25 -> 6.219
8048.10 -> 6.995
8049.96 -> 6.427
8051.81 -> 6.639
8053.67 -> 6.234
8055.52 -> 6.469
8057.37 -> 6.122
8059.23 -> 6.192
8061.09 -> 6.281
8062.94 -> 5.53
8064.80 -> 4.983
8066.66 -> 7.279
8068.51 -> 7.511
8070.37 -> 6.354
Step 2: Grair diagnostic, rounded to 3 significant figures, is -2.01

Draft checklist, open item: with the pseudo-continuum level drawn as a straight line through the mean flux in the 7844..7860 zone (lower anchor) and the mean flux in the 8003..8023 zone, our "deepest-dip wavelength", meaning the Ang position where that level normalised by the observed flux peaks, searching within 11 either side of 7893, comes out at 7888.48 Ang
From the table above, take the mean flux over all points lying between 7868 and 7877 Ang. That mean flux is 7.4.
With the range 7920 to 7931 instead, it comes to 6.2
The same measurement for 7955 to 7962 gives 6.5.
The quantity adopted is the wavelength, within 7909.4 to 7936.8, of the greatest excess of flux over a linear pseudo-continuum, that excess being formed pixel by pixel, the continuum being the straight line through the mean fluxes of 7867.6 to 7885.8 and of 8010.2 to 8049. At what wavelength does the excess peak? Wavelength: 7917.60 Ang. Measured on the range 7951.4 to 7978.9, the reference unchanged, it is 7970.65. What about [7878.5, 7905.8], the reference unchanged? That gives 7899.39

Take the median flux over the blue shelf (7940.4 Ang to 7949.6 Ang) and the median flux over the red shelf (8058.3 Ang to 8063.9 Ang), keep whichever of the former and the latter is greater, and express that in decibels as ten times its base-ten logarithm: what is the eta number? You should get 7.92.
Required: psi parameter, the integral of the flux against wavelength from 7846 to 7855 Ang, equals 58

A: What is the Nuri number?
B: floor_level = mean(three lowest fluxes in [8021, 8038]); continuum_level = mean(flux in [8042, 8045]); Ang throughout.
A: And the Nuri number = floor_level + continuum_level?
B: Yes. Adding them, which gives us 10.9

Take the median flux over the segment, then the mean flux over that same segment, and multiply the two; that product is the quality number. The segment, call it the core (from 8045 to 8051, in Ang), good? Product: 42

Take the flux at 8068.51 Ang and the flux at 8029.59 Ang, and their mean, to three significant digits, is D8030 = 6.21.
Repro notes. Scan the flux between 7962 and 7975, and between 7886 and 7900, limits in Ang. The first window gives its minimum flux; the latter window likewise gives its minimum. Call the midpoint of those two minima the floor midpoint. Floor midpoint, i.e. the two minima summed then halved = 5.7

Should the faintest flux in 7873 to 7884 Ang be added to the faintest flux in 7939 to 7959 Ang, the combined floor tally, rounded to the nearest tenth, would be 11.2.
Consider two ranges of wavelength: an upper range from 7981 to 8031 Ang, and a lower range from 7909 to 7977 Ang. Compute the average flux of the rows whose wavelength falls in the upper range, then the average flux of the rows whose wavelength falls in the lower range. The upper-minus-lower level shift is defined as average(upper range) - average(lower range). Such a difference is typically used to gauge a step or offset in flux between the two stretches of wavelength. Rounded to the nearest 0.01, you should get -0.28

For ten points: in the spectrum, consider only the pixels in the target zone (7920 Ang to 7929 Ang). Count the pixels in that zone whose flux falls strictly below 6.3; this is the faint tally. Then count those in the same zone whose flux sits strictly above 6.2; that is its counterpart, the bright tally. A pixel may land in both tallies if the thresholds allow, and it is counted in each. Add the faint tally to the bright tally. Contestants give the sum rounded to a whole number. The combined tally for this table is 5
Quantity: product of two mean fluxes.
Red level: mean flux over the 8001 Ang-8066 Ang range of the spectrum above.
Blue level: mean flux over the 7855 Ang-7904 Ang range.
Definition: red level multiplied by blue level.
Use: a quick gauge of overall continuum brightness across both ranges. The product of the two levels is 43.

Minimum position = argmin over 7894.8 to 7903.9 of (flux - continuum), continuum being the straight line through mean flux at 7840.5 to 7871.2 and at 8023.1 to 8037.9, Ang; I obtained 7897.57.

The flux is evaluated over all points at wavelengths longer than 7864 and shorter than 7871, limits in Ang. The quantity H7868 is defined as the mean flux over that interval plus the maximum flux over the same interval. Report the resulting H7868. 14.5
